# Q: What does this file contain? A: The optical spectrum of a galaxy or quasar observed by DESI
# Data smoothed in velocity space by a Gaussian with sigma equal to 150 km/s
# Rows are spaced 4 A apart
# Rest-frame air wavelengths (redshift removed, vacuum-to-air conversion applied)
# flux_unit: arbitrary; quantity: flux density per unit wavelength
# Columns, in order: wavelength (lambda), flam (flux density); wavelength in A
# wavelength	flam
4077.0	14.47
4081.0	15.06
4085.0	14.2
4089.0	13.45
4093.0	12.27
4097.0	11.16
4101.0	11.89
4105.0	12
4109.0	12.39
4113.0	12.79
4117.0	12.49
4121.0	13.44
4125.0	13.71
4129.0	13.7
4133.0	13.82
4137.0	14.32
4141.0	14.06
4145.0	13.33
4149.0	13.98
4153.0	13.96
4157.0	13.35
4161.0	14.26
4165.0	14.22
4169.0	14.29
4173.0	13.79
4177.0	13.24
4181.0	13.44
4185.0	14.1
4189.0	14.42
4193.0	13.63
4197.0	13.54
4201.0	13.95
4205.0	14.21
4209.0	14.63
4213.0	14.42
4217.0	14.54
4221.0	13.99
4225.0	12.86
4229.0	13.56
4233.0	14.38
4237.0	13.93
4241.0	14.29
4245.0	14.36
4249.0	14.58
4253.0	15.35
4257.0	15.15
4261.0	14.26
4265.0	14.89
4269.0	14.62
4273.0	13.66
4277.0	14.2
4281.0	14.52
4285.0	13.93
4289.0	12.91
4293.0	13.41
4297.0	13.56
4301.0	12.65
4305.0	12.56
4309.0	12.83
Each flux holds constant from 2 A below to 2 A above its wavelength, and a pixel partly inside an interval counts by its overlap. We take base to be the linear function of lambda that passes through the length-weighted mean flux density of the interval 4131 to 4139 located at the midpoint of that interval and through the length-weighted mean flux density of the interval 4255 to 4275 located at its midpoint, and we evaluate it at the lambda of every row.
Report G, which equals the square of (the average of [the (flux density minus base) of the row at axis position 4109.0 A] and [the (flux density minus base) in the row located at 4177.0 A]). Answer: 1.64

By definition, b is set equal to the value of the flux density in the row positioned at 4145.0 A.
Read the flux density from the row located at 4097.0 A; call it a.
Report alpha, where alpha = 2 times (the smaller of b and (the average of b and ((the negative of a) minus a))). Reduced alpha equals -9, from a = 11.16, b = 13.33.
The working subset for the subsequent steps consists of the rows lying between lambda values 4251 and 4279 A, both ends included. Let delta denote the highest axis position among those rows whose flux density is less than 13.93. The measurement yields 4273.0 A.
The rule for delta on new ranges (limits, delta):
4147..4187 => 4181.0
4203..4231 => 4229.0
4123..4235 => 4229.0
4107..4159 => 4157.0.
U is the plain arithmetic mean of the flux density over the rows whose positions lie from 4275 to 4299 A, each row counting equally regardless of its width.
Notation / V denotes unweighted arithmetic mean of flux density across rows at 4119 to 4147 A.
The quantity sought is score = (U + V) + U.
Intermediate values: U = 13.8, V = 13.8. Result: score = 41.3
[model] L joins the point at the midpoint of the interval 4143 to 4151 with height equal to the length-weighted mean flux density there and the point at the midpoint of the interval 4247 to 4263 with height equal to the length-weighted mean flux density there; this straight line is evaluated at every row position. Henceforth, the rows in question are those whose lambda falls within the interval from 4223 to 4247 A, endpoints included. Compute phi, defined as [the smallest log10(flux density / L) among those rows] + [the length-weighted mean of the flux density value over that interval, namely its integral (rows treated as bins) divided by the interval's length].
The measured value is 13.84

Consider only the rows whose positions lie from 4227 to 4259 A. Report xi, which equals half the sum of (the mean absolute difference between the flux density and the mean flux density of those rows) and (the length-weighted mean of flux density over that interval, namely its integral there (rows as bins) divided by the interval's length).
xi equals 7.4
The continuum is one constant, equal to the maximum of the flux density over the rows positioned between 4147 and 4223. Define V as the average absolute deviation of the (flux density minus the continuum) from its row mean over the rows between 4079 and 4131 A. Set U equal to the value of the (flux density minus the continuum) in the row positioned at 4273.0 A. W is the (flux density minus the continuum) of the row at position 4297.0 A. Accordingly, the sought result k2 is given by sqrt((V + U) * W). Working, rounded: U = -1.0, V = 0.89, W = -1.07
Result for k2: 0.3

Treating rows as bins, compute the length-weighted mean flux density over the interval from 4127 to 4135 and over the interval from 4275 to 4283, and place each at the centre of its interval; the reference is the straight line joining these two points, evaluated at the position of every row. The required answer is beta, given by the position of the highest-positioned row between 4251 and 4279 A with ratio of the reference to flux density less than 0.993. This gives 4269.0 A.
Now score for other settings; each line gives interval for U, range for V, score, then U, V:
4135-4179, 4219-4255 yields 41.9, 13.9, 14.1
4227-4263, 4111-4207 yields 42.6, 14.4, 13.8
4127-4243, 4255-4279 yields 42.3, 13.9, 14.5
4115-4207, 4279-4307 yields 40.9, 13.8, 13.4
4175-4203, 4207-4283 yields 41.8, 13.8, 14.3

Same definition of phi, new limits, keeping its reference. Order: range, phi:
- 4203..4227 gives 14.06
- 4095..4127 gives 12.41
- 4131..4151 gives 13.89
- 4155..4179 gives 13.83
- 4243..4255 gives 14.75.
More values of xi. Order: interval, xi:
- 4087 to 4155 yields 6.9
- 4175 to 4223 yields 7.2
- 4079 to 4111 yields 6.9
